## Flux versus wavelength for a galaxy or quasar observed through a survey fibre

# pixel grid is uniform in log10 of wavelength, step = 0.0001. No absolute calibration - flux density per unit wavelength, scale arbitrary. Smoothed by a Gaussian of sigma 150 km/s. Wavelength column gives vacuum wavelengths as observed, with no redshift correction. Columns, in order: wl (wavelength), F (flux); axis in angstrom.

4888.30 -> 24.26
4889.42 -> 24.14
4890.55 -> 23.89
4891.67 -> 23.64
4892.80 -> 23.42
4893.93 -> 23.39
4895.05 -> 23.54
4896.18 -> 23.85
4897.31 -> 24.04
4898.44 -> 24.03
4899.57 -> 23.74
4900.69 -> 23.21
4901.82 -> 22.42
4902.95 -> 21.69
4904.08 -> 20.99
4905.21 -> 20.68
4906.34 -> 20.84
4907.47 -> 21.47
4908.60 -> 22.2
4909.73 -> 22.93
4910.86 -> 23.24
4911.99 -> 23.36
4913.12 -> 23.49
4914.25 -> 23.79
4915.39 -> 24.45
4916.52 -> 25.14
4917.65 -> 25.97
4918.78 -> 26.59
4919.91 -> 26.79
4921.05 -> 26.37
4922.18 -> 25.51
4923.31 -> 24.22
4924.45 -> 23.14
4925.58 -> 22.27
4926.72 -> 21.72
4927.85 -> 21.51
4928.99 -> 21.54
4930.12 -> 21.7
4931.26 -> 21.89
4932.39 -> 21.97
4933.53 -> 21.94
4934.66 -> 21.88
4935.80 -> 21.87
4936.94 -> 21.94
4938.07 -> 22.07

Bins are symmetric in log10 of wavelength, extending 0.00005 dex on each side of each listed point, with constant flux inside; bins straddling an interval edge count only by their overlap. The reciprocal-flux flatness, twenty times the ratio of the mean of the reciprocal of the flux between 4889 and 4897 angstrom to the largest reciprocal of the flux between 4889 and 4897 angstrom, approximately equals 19.7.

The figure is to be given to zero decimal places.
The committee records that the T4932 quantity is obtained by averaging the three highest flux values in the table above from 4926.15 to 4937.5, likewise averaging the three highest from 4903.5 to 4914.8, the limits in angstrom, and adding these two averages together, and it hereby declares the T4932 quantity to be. 45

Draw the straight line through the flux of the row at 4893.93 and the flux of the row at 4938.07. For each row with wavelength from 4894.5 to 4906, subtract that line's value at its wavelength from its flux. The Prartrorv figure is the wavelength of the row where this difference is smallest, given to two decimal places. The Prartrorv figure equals 4905.21 angstrom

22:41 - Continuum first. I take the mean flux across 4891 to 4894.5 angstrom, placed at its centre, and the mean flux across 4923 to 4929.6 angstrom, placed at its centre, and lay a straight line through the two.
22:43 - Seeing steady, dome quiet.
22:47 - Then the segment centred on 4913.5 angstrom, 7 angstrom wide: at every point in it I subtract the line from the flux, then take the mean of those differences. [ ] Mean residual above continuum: 1.1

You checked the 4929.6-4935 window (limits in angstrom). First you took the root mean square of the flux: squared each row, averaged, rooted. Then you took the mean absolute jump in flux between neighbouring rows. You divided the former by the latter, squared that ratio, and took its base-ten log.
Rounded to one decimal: 4.8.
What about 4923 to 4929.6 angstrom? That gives 3.2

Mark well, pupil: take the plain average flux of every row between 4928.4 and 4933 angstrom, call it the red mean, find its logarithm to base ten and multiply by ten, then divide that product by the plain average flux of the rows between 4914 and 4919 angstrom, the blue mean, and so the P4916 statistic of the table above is 0.531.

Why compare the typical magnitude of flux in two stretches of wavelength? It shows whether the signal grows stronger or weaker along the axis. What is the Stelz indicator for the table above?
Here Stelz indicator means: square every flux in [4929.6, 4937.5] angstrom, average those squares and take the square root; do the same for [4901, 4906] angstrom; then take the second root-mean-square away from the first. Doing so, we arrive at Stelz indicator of 0.4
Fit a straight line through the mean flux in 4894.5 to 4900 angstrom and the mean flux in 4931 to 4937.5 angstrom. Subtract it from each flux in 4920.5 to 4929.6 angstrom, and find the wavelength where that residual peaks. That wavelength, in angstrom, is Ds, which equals 4921.05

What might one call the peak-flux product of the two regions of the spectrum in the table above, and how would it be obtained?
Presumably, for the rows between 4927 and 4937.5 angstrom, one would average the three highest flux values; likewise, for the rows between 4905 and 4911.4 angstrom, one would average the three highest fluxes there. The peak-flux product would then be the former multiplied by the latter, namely 500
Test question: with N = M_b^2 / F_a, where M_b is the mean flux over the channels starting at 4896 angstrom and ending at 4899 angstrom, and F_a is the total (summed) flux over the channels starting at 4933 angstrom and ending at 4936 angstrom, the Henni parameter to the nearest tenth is 8.7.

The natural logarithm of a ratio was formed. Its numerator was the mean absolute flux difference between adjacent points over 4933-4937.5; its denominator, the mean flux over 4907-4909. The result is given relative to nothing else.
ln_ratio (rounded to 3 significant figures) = -6.15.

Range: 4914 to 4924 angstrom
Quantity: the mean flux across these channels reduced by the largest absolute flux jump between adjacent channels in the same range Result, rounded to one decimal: 24.1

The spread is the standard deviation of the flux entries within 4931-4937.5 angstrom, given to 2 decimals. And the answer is 0.04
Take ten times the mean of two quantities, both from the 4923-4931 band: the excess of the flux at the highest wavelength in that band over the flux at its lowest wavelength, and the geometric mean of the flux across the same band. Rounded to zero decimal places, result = 99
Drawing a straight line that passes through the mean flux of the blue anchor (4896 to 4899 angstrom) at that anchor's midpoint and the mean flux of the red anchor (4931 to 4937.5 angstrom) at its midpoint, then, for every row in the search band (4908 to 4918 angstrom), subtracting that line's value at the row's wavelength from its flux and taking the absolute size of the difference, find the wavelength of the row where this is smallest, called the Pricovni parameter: 4910.86 angstrom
